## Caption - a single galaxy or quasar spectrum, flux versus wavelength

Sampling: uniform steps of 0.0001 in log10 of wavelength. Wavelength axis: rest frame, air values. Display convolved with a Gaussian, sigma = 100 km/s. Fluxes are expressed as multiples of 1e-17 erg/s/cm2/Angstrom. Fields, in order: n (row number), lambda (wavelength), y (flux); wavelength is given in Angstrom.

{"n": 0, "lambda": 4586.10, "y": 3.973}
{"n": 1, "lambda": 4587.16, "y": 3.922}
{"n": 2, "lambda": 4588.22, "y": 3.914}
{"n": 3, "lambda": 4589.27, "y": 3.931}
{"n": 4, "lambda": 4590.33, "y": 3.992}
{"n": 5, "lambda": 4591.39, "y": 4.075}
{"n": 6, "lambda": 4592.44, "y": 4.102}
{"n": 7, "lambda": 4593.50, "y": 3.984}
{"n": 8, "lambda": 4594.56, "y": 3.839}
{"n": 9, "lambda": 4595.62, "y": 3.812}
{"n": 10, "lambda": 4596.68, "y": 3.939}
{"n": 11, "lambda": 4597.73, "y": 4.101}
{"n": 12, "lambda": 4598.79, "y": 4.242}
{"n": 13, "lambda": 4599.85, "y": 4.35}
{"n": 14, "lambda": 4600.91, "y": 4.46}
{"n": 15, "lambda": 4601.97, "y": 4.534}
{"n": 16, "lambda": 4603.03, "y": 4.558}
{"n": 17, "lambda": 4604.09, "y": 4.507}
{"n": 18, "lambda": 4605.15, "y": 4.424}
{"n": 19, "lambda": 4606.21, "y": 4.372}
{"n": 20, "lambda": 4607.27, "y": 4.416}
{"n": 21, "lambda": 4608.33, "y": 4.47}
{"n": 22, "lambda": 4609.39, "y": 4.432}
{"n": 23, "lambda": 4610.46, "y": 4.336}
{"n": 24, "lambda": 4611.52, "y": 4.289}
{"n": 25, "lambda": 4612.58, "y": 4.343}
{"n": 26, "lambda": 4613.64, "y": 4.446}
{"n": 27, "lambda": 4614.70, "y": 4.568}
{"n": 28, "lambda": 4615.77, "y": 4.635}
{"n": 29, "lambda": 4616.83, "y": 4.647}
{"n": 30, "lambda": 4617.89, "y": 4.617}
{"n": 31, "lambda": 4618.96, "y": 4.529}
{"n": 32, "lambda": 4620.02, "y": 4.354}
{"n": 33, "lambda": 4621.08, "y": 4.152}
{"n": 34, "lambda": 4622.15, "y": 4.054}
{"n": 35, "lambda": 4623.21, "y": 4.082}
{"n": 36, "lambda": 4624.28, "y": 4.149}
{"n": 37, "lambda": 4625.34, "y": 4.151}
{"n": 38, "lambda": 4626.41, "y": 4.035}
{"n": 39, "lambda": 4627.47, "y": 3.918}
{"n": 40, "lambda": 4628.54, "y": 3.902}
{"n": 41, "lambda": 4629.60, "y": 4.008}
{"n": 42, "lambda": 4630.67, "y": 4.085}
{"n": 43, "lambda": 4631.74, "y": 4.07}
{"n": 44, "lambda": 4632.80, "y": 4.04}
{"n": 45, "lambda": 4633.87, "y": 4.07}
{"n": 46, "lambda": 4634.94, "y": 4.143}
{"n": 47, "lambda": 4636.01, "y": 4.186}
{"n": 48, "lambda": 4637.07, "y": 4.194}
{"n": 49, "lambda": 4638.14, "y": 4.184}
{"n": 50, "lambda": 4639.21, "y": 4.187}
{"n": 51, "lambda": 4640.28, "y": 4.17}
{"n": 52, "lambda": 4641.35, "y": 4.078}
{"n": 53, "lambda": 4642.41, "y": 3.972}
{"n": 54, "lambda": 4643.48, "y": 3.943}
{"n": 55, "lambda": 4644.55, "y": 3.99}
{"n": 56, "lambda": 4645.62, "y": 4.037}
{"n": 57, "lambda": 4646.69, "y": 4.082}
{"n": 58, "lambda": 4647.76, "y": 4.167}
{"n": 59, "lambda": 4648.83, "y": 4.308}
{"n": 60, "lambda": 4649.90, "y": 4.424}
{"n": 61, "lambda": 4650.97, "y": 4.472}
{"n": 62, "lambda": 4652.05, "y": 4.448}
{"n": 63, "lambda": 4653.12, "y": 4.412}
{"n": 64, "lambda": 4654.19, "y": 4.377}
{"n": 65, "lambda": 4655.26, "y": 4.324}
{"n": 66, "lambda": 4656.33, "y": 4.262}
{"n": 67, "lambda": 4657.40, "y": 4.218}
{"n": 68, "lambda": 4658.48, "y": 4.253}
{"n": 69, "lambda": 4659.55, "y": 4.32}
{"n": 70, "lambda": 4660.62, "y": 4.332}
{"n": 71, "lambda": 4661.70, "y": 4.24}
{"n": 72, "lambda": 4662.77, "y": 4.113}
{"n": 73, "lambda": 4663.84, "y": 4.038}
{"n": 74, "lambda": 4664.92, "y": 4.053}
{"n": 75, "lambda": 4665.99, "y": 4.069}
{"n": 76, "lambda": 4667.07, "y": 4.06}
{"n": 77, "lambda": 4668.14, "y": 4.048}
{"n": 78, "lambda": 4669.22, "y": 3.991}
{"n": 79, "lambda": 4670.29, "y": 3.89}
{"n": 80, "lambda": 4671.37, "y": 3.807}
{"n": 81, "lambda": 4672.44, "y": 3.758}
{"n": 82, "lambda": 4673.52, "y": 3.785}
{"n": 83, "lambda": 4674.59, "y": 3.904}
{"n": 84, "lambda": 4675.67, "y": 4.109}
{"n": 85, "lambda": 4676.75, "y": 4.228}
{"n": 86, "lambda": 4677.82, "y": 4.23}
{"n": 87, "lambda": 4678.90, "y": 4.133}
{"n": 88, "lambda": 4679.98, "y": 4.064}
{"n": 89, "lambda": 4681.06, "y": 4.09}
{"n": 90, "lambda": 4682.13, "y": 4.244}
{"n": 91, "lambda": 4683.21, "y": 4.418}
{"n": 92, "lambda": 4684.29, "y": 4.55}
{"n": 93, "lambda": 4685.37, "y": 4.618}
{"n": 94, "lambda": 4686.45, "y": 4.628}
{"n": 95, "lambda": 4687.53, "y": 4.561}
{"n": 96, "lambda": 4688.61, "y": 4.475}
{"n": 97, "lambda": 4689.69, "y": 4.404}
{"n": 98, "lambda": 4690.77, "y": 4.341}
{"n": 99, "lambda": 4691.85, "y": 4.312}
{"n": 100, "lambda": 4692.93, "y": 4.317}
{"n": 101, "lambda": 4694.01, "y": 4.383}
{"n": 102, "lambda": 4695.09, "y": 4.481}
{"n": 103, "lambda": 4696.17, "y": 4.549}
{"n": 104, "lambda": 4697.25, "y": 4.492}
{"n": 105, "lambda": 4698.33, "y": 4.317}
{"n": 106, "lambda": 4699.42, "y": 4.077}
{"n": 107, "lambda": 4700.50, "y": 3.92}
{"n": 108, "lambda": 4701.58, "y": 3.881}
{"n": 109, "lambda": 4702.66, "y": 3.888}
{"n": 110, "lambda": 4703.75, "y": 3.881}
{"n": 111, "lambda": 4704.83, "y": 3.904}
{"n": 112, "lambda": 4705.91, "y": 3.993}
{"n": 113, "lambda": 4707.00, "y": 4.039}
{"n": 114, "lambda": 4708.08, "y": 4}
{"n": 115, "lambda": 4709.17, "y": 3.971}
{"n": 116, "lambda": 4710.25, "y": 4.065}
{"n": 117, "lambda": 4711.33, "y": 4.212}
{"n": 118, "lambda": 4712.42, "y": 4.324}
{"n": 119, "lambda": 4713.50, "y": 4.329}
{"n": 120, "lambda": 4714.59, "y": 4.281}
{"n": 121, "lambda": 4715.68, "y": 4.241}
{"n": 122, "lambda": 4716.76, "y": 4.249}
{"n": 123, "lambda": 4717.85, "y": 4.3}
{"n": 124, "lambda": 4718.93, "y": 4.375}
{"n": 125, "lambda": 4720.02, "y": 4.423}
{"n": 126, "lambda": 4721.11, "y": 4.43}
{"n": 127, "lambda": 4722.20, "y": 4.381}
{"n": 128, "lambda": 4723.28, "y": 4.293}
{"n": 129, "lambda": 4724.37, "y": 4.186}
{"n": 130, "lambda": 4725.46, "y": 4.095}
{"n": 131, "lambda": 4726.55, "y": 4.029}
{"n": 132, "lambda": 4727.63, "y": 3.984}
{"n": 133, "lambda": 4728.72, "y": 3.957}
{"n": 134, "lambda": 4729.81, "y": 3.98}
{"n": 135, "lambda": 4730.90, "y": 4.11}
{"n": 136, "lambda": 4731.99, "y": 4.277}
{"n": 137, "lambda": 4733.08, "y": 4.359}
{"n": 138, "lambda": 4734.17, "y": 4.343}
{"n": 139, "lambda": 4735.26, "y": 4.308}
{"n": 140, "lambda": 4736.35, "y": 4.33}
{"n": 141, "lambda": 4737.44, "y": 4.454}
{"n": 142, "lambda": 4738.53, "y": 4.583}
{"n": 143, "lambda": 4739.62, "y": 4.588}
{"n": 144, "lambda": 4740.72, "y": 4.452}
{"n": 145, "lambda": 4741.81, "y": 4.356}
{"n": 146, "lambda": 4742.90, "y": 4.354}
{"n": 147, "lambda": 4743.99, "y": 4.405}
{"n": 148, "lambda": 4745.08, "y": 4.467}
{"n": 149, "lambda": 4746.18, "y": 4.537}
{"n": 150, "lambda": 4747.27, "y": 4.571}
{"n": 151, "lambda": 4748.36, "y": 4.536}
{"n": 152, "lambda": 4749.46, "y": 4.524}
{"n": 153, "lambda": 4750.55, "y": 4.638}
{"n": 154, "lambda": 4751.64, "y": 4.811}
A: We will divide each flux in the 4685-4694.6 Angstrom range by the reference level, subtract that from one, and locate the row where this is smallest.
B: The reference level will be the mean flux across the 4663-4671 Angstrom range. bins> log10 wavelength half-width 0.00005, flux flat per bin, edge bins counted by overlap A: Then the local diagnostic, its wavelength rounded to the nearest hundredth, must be 4686.45 Angstrom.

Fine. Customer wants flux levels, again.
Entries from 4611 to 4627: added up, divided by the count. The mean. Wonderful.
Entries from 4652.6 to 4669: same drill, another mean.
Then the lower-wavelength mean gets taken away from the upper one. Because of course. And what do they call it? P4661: -0.13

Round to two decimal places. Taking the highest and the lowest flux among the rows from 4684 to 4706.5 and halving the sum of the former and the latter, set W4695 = 4.25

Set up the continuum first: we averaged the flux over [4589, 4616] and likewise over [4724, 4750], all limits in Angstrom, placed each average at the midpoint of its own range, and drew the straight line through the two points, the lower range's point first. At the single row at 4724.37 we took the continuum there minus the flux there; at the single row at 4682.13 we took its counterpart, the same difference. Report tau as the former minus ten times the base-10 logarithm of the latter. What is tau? 12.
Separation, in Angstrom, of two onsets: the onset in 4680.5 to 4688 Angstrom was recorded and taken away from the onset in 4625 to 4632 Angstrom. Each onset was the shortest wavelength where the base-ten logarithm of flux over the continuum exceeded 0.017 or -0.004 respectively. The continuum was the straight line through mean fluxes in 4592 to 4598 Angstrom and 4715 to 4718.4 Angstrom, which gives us -57.9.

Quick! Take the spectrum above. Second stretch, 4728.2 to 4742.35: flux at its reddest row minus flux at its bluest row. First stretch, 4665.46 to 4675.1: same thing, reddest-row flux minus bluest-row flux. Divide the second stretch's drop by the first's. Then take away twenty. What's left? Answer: -22.4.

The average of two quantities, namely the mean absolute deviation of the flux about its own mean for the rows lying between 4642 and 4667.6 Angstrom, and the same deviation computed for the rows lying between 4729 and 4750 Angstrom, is 0.13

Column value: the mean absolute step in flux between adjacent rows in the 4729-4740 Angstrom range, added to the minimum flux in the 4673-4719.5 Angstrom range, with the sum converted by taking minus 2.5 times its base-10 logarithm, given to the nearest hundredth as -1.47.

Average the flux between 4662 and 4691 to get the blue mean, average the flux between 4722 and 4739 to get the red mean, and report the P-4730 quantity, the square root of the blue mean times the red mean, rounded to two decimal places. 4.20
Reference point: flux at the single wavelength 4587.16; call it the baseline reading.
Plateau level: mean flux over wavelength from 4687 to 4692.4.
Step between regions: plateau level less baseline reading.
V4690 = 0.50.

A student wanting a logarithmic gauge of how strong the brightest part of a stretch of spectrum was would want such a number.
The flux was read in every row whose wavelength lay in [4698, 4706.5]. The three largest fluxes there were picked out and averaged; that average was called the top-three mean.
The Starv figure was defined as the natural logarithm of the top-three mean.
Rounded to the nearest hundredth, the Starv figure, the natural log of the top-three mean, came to 1.42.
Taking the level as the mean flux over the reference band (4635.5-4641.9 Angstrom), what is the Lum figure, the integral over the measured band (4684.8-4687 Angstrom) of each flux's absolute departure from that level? 0.99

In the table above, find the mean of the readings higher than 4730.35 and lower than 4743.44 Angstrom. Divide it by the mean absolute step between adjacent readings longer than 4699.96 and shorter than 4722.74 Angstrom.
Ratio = 90.9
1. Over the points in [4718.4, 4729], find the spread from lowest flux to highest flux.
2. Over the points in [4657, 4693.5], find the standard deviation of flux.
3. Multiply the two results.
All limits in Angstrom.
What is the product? 0.11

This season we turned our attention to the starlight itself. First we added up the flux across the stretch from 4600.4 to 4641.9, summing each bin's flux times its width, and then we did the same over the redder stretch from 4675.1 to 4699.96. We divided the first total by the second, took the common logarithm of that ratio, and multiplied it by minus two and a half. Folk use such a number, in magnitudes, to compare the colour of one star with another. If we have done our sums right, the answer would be -0.5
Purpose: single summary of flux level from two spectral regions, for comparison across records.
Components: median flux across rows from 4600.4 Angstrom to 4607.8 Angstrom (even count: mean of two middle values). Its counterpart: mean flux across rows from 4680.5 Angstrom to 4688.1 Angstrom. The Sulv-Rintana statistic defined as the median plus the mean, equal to 8.90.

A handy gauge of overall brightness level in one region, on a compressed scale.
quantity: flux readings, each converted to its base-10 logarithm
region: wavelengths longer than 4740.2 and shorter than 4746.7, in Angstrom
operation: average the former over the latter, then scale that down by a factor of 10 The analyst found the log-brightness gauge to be 0.0646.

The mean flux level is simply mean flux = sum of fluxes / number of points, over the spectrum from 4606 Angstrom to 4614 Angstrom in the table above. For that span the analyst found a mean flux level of 4.39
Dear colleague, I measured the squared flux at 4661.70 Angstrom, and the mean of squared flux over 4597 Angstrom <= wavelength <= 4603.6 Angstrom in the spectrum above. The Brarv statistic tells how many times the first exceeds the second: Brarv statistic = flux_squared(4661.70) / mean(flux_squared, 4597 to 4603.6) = 0.94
